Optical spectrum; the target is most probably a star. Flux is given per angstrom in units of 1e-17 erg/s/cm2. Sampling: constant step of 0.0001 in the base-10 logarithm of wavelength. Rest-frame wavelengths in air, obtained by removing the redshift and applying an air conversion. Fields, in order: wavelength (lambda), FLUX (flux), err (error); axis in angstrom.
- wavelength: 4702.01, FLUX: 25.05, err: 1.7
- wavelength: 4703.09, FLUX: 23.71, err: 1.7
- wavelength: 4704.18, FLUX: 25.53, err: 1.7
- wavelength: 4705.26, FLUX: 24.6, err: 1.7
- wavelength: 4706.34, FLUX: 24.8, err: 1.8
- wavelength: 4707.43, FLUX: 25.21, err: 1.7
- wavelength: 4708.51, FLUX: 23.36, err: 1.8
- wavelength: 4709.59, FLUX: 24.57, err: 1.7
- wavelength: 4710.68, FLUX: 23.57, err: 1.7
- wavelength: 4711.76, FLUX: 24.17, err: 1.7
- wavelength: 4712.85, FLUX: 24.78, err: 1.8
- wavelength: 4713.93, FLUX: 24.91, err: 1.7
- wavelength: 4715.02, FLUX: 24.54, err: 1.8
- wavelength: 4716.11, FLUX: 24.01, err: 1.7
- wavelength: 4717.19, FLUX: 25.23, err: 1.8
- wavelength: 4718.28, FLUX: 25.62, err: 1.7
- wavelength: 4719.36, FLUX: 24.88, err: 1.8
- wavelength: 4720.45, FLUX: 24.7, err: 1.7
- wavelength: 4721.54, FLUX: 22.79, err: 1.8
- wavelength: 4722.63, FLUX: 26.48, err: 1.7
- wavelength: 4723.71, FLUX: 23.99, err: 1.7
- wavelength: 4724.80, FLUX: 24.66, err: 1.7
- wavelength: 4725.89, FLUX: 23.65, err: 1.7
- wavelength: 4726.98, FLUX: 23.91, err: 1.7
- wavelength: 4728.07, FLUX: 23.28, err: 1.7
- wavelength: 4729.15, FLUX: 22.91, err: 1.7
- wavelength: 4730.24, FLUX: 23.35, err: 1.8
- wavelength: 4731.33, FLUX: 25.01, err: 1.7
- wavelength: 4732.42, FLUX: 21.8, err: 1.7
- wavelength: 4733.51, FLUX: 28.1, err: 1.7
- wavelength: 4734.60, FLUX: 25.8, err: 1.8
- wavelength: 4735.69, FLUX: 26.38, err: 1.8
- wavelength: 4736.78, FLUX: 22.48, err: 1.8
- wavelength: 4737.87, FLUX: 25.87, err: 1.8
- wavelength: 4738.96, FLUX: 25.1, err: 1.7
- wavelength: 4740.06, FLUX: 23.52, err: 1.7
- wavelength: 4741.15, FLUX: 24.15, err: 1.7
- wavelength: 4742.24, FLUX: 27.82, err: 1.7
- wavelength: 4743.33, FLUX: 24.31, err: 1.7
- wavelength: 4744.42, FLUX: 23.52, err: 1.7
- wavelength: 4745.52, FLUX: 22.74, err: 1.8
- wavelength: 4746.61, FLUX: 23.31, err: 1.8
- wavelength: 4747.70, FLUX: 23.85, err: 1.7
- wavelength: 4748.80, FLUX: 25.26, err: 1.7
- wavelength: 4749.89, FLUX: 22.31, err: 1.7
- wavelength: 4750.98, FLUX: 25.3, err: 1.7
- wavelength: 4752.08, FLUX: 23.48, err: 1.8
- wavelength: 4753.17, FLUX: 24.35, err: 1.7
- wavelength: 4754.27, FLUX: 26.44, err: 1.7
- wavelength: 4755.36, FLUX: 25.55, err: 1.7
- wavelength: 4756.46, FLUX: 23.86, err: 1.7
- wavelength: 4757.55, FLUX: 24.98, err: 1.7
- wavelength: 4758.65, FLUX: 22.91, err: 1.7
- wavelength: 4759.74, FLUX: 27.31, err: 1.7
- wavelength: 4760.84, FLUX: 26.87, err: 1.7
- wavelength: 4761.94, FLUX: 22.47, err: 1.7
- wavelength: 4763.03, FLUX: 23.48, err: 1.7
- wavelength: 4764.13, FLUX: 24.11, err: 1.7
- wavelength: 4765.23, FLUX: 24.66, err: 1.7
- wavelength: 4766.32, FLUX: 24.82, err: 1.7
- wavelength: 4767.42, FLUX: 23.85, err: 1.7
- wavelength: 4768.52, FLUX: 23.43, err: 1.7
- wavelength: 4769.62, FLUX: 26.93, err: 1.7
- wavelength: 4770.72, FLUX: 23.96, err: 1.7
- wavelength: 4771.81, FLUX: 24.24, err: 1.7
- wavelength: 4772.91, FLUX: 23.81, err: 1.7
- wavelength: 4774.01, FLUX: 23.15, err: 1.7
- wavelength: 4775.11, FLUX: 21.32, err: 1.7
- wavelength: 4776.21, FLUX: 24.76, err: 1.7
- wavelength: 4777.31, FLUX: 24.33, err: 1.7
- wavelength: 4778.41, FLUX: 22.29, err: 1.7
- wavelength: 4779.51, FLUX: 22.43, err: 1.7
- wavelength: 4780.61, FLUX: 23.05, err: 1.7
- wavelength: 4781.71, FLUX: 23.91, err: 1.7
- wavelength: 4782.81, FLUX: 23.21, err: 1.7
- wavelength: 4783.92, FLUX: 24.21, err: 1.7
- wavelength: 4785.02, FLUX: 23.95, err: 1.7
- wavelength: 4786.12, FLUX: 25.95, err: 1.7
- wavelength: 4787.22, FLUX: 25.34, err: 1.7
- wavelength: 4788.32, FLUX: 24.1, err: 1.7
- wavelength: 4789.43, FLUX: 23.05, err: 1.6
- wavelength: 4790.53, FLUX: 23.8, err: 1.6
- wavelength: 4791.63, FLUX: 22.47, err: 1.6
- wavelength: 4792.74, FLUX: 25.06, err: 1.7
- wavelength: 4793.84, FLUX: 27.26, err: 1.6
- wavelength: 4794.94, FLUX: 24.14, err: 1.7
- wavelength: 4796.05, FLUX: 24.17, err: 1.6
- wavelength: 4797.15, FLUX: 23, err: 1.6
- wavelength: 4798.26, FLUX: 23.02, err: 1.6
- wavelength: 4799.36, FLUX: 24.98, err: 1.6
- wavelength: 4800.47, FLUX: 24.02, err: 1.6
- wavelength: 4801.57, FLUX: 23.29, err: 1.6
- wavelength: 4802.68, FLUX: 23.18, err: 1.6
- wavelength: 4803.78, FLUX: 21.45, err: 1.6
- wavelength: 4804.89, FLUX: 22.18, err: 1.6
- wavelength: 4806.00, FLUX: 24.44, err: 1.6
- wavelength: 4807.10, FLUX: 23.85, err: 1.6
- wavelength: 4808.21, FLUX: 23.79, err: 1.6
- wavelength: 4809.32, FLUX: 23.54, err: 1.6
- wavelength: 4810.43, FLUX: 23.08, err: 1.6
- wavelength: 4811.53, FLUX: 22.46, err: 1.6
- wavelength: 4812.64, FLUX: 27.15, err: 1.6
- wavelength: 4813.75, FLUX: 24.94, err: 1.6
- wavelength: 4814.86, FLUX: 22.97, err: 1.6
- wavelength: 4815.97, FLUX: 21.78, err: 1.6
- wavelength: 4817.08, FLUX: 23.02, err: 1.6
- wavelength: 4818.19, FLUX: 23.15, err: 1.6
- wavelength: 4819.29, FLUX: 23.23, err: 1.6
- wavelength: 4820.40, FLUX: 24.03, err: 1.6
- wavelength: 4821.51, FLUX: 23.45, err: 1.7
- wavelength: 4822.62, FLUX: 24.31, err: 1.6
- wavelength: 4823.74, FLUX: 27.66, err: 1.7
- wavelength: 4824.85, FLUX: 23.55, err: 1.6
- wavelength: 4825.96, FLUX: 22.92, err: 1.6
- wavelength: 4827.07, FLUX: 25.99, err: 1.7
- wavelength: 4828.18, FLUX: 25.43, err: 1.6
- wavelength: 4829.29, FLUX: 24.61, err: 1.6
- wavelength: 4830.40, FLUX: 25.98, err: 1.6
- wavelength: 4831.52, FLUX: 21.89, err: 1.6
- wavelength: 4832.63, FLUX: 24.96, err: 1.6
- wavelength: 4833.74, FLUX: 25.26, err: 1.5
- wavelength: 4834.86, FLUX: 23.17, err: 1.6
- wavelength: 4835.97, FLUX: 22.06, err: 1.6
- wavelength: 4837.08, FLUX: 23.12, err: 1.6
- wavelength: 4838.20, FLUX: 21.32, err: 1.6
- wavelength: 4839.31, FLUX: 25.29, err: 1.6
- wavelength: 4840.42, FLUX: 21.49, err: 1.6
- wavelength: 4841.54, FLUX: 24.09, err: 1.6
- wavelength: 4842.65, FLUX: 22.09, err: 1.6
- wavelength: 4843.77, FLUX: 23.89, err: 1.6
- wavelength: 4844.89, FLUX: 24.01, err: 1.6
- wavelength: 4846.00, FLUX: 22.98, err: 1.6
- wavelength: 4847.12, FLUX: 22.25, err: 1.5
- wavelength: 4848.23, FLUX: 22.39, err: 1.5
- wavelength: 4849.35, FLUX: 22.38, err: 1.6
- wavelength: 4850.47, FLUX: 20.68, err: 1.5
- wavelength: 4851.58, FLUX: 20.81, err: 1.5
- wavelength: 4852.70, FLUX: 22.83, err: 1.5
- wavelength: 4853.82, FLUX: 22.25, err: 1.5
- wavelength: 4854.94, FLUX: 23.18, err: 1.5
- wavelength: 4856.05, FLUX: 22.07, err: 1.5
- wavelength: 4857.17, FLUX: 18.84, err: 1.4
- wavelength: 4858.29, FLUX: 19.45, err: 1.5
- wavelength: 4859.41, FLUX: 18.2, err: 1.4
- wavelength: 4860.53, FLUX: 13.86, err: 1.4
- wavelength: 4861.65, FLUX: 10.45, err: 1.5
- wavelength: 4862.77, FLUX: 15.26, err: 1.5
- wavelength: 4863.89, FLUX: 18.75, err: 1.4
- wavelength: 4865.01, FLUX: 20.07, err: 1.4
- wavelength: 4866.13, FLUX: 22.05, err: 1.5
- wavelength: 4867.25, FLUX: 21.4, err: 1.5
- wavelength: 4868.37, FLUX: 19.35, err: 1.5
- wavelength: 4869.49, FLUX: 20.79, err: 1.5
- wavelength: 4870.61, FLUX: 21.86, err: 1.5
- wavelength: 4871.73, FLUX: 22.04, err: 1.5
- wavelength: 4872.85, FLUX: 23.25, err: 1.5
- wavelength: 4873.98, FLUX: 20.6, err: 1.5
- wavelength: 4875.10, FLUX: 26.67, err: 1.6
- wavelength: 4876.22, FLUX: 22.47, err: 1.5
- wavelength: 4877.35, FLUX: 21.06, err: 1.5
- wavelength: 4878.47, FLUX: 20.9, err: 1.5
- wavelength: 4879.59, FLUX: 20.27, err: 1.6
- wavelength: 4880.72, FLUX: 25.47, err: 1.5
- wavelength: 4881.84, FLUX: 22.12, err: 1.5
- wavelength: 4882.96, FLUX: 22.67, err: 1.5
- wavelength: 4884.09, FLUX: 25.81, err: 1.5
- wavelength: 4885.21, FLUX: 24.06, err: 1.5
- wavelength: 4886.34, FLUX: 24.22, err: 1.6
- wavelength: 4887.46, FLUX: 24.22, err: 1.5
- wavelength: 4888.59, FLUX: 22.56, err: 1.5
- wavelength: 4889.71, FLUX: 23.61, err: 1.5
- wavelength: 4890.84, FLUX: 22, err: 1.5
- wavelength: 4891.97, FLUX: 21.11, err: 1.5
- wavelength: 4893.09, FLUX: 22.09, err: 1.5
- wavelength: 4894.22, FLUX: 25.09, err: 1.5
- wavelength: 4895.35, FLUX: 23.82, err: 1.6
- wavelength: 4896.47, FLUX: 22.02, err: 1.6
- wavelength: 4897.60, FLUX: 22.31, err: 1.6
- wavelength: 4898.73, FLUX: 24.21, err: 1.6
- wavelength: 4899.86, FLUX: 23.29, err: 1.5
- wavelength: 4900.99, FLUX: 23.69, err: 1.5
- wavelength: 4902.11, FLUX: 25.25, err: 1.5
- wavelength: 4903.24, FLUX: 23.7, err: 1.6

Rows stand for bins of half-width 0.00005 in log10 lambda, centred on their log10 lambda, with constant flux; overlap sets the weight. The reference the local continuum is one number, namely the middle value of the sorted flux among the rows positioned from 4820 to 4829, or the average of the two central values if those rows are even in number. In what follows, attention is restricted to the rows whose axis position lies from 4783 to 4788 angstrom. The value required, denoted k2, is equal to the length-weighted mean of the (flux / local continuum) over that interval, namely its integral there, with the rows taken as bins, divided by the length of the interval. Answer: 1.02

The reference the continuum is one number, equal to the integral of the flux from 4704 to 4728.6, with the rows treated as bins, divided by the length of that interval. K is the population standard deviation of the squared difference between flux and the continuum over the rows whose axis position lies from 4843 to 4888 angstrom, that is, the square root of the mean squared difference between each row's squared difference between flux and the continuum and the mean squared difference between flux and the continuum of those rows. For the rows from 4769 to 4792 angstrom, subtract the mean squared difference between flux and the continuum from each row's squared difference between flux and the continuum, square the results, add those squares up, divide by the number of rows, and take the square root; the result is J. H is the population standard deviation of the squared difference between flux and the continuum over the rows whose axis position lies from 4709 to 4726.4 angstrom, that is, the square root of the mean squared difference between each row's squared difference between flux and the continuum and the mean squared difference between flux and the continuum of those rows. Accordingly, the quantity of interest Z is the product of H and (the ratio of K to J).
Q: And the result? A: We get 16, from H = 1.1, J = 2.5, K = 36.0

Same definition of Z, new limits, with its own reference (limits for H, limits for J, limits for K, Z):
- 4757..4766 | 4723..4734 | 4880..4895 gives 2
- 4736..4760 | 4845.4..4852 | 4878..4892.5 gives 3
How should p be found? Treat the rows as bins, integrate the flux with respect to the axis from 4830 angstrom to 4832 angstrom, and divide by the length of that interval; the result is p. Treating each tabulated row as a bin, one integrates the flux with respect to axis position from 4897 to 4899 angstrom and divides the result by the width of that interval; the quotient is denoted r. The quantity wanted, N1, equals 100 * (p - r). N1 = 72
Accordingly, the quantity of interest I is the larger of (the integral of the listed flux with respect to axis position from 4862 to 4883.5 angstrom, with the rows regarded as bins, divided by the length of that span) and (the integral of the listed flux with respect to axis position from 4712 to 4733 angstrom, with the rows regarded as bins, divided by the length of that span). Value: 24.2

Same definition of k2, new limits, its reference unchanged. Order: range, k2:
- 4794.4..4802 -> 0.99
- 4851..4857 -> 0.91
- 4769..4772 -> 1.04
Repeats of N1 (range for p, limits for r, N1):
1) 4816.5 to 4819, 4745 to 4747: 12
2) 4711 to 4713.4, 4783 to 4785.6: 51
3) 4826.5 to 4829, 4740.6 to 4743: -26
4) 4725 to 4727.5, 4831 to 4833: 52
